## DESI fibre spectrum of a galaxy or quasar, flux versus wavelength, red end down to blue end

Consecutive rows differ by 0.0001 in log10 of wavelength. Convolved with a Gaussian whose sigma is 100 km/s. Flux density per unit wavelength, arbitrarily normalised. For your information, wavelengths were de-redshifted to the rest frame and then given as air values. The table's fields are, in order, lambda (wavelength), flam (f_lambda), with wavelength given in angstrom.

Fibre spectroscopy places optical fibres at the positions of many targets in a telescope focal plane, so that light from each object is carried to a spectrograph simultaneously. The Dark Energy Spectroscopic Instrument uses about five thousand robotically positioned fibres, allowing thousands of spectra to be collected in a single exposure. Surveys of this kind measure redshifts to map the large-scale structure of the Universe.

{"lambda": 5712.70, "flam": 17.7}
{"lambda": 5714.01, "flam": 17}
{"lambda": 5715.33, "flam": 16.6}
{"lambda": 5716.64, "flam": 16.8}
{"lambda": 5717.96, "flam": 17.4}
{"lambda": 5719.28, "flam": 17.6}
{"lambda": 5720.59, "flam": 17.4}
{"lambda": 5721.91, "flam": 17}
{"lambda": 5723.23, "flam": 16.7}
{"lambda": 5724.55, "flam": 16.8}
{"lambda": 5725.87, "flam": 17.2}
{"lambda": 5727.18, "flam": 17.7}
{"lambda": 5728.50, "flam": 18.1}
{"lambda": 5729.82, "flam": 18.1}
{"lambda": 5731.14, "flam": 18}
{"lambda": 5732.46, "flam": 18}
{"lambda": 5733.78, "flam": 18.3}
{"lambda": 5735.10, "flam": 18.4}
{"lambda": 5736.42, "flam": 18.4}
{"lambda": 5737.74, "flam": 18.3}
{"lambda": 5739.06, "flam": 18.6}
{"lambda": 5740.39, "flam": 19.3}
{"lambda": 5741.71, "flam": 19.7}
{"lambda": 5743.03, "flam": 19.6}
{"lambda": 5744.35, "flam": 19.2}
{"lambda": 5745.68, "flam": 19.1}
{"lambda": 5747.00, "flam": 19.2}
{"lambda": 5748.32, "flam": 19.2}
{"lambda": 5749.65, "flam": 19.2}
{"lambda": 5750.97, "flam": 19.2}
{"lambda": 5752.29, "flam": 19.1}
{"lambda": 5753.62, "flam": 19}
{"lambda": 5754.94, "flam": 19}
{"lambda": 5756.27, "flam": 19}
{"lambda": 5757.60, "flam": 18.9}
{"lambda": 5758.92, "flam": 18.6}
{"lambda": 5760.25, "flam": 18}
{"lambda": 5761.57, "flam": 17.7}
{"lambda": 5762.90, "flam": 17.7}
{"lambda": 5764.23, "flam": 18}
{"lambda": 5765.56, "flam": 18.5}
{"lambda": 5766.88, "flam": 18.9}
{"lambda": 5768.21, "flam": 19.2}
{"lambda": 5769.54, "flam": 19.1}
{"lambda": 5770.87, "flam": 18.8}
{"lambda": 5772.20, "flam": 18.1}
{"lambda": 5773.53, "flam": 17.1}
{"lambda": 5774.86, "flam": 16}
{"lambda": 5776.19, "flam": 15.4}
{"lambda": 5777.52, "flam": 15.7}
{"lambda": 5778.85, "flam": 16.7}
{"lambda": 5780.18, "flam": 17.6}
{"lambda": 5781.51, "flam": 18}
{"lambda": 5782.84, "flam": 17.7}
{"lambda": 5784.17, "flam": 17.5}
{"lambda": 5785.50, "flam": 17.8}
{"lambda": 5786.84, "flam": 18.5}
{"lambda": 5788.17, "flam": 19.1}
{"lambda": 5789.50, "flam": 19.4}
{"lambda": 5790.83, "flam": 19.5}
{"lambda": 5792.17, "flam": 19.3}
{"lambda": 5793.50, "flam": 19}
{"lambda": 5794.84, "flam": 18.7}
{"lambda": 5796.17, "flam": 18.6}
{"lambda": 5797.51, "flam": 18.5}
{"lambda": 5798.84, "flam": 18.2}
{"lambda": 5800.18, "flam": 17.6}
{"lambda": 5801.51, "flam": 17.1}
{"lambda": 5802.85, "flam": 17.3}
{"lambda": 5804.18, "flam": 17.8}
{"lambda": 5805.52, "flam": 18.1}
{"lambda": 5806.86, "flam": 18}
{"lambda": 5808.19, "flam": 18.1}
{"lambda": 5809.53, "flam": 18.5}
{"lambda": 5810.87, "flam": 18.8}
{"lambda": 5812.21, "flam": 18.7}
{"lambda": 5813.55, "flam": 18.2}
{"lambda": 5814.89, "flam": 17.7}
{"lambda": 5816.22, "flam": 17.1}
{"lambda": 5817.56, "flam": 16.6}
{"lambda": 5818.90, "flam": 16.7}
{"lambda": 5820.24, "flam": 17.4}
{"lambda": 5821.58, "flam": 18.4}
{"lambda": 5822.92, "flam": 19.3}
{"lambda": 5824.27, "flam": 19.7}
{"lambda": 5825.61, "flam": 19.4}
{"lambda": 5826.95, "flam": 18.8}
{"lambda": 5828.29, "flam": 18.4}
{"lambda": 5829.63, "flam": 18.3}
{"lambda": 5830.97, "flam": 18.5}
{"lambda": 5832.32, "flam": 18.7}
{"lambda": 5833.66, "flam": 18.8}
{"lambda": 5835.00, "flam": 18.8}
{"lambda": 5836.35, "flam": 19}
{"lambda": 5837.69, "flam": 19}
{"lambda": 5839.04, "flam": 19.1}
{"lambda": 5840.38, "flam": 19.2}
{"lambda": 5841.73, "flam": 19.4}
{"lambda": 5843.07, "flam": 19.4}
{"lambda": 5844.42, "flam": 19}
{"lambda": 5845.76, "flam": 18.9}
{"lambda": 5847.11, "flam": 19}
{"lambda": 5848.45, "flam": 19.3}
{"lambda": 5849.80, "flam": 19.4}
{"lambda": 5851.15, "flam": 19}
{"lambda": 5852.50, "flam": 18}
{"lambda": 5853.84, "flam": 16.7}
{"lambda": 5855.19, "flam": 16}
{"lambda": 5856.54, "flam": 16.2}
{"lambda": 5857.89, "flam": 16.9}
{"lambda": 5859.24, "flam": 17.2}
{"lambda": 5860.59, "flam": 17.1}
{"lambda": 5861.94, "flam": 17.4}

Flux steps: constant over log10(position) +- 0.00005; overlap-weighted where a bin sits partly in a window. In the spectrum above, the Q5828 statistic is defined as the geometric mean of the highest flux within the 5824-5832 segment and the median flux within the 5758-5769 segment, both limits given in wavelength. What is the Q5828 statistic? 19.0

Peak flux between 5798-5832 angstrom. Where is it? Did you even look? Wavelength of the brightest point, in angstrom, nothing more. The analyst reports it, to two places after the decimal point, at 5824.27 angstrom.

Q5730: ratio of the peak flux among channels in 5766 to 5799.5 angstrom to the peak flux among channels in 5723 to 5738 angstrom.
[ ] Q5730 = 1.06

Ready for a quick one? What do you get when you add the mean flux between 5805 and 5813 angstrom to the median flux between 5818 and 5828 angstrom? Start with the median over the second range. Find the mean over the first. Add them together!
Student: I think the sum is 37.2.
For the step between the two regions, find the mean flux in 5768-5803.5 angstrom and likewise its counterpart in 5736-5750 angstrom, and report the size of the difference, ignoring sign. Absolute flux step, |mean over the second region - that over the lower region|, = 1.1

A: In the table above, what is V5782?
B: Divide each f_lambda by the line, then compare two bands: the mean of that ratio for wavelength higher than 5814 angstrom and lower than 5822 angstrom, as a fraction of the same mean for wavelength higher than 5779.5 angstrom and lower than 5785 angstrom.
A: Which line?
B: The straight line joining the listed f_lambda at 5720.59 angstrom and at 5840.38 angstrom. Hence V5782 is 0.95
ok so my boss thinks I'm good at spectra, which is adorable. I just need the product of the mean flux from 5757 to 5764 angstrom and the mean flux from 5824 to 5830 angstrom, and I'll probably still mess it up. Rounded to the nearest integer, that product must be 344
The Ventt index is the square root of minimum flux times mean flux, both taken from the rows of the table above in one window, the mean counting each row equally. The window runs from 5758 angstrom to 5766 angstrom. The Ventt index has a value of 17.9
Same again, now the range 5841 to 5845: 19.1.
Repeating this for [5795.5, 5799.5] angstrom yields 18.3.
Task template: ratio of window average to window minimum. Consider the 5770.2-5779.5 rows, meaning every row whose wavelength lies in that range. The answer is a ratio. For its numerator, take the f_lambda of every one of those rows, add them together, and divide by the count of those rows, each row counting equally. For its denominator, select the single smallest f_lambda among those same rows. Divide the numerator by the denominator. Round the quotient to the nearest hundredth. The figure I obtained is 1.09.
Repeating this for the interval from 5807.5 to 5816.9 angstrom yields 1.06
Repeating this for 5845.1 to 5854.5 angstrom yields 1.11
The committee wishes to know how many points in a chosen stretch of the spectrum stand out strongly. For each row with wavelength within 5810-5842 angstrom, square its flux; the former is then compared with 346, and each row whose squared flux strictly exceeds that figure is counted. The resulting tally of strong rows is 14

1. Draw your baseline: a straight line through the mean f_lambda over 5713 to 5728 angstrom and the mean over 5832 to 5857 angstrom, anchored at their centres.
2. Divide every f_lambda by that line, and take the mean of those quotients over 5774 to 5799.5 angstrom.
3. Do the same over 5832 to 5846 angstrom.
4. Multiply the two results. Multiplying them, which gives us 1.03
